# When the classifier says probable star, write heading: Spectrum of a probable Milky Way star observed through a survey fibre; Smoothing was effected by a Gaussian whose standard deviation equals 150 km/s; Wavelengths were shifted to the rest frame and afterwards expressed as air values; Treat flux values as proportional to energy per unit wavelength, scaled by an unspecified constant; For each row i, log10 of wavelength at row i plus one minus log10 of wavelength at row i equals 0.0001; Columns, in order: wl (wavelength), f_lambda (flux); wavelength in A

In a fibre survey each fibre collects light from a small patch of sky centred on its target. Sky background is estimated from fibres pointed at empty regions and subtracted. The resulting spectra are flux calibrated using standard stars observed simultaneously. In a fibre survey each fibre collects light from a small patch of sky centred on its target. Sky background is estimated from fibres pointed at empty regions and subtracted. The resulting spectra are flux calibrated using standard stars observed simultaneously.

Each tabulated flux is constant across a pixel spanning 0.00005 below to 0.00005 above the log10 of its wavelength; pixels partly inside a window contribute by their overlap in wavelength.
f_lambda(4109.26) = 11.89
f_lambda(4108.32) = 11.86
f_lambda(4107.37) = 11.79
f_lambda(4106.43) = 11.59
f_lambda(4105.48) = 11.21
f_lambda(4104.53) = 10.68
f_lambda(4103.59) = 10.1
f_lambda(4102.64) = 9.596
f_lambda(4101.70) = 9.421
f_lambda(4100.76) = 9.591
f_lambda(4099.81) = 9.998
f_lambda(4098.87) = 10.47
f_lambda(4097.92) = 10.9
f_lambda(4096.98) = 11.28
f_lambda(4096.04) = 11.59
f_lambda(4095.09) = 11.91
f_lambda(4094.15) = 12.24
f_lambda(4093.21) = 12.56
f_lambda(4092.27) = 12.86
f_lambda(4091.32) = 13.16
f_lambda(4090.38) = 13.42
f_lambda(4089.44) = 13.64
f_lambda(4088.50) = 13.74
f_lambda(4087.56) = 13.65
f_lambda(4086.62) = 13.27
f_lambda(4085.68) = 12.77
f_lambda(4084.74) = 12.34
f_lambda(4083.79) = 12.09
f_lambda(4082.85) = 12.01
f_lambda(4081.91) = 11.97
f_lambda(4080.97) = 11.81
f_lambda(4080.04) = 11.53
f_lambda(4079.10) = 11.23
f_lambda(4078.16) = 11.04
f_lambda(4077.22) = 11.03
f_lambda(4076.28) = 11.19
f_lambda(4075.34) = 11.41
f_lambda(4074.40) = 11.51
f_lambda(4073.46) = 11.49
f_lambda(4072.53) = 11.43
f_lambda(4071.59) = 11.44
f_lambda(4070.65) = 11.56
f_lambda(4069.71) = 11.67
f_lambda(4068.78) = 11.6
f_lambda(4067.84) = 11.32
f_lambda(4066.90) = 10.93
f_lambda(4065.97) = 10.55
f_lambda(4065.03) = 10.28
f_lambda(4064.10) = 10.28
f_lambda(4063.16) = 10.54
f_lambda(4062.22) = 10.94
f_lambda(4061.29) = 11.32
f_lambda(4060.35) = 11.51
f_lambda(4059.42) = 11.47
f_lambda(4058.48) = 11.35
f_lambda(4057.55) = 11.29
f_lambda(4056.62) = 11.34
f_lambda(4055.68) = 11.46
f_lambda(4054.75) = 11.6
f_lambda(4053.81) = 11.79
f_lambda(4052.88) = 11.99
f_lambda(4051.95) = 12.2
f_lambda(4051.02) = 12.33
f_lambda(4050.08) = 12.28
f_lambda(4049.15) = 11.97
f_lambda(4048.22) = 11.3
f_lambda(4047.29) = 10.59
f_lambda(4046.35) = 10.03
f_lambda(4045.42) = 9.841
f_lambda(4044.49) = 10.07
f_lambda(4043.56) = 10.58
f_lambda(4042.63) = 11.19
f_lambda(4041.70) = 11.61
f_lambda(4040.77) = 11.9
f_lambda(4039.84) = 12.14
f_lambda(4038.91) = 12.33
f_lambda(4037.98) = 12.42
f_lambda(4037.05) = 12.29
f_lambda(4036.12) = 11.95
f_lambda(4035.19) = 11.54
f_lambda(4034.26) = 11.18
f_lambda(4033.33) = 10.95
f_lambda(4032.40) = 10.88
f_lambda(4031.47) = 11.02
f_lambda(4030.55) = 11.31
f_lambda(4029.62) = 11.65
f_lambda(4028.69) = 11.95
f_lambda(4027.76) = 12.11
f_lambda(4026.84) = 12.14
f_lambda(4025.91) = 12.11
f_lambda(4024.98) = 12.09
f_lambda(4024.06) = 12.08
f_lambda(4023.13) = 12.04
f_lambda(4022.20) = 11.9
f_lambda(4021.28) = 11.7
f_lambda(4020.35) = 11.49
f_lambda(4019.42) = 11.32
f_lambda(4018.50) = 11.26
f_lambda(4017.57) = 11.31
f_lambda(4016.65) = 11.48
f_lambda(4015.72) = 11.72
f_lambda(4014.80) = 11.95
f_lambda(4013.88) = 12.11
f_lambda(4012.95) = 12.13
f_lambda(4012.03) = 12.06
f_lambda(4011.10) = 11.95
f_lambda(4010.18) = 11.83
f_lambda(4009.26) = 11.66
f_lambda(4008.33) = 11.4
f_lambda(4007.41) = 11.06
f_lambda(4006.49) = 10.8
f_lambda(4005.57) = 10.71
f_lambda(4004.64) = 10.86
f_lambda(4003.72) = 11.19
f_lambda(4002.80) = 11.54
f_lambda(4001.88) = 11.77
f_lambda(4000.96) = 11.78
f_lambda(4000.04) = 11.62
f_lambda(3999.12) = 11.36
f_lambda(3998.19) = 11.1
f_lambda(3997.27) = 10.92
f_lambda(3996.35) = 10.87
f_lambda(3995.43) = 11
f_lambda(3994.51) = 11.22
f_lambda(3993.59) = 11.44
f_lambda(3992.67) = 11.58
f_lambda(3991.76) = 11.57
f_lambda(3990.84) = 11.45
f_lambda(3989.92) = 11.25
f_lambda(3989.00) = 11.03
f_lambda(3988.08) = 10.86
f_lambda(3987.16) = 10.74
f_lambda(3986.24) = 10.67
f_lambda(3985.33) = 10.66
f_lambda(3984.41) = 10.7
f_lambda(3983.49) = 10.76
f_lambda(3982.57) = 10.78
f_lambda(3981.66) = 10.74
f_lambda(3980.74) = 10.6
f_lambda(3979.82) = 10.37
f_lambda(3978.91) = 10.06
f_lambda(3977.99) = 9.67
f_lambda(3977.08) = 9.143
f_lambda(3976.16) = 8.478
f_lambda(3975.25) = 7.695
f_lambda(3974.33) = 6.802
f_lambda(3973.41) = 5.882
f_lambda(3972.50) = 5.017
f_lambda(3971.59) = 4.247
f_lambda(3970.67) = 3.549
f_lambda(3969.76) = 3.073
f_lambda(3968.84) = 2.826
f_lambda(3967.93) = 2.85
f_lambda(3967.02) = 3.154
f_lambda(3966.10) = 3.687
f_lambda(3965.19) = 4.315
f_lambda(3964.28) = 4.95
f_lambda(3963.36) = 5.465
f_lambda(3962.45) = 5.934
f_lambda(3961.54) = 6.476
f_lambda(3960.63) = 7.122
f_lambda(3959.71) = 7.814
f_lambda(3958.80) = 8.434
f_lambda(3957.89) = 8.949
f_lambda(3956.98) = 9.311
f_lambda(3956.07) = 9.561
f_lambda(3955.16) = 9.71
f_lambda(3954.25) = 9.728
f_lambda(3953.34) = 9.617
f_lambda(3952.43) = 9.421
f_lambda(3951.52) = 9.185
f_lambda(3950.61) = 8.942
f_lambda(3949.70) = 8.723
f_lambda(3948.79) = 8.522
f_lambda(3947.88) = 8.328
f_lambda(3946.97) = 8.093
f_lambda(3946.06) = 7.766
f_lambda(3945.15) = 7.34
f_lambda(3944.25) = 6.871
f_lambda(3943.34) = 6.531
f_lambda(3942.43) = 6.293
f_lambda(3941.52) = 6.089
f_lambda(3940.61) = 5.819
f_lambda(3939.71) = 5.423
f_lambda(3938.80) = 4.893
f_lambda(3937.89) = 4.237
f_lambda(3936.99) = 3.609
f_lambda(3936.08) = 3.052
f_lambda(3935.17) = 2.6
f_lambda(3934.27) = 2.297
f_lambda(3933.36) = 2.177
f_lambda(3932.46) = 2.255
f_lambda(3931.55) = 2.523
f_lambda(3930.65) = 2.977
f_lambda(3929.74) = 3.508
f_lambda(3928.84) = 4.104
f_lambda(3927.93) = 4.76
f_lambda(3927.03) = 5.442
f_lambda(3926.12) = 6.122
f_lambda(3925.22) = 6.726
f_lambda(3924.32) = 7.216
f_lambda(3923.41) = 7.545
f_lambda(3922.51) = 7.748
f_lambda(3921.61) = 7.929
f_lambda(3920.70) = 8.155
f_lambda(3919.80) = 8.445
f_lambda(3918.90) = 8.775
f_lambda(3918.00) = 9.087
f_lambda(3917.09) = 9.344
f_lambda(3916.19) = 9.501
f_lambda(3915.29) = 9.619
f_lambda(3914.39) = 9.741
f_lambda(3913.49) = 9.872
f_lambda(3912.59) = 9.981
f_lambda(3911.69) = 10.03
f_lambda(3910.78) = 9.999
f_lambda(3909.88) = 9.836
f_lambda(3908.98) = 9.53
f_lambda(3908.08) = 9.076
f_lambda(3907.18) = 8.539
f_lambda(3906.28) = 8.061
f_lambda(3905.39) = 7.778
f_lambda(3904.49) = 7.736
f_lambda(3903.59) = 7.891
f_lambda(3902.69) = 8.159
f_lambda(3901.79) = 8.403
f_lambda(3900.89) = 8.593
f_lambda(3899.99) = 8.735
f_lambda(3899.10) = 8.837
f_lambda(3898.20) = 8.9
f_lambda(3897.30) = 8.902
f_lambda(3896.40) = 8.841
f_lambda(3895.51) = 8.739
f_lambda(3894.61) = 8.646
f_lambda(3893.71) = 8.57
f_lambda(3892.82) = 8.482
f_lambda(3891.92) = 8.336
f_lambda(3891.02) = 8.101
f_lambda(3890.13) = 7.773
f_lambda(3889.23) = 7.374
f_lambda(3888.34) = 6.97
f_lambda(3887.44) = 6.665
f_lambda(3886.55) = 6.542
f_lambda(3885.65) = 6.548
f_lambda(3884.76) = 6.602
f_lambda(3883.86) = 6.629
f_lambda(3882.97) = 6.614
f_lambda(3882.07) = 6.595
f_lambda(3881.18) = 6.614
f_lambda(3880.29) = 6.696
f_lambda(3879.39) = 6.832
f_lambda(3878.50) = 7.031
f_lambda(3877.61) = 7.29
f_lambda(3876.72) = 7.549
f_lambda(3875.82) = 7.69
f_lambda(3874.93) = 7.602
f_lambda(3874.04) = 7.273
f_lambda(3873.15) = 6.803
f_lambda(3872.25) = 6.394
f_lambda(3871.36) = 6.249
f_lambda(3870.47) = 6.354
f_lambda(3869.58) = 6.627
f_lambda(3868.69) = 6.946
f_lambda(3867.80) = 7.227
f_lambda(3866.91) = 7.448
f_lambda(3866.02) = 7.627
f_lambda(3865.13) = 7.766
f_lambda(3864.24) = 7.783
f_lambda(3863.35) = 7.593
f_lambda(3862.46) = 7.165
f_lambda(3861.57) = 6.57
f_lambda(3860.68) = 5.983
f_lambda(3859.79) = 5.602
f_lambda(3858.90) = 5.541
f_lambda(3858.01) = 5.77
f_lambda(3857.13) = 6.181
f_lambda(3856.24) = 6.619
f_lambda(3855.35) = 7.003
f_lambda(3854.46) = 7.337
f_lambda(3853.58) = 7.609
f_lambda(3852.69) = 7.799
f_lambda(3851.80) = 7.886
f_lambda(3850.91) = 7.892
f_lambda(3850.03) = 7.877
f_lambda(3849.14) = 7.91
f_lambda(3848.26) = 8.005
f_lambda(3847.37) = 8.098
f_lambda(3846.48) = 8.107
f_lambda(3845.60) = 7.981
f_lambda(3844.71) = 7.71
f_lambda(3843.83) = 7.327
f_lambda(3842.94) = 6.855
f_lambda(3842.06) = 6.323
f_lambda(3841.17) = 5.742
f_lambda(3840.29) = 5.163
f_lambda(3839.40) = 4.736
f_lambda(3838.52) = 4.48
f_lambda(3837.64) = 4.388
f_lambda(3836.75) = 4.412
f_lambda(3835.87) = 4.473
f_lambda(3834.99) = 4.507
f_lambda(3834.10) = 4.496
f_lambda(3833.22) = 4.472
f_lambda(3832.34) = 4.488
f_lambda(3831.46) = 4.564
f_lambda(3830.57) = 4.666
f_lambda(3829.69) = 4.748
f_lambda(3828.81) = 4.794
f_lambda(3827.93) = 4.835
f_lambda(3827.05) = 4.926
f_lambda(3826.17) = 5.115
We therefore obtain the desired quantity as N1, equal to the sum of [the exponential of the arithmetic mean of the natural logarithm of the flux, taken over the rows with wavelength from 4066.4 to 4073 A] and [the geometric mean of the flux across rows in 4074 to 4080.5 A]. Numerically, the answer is 23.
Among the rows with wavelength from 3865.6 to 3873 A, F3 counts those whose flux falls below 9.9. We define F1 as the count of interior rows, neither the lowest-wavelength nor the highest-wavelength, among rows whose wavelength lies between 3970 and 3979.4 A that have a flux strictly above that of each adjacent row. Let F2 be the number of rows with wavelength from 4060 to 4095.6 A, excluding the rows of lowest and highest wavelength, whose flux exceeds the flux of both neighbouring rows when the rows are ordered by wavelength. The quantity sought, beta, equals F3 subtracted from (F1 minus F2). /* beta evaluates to -11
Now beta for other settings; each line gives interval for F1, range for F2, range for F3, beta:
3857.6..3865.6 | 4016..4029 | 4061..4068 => 0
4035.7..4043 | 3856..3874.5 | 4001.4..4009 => 0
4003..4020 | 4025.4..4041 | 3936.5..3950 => -16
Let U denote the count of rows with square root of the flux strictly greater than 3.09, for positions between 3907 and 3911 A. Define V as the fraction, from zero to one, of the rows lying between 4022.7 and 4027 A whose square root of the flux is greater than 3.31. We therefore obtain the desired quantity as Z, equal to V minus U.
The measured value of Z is -1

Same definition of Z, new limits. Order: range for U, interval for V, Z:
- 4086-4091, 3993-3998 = -4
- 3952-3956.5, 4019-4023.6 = -3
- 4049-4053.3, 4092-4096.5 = -4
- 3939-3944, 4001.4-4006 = 1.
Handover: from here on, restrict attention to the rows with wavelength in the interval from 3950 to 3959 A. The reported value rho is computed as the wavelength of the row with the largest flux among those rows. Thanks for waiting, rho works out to 3954.25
